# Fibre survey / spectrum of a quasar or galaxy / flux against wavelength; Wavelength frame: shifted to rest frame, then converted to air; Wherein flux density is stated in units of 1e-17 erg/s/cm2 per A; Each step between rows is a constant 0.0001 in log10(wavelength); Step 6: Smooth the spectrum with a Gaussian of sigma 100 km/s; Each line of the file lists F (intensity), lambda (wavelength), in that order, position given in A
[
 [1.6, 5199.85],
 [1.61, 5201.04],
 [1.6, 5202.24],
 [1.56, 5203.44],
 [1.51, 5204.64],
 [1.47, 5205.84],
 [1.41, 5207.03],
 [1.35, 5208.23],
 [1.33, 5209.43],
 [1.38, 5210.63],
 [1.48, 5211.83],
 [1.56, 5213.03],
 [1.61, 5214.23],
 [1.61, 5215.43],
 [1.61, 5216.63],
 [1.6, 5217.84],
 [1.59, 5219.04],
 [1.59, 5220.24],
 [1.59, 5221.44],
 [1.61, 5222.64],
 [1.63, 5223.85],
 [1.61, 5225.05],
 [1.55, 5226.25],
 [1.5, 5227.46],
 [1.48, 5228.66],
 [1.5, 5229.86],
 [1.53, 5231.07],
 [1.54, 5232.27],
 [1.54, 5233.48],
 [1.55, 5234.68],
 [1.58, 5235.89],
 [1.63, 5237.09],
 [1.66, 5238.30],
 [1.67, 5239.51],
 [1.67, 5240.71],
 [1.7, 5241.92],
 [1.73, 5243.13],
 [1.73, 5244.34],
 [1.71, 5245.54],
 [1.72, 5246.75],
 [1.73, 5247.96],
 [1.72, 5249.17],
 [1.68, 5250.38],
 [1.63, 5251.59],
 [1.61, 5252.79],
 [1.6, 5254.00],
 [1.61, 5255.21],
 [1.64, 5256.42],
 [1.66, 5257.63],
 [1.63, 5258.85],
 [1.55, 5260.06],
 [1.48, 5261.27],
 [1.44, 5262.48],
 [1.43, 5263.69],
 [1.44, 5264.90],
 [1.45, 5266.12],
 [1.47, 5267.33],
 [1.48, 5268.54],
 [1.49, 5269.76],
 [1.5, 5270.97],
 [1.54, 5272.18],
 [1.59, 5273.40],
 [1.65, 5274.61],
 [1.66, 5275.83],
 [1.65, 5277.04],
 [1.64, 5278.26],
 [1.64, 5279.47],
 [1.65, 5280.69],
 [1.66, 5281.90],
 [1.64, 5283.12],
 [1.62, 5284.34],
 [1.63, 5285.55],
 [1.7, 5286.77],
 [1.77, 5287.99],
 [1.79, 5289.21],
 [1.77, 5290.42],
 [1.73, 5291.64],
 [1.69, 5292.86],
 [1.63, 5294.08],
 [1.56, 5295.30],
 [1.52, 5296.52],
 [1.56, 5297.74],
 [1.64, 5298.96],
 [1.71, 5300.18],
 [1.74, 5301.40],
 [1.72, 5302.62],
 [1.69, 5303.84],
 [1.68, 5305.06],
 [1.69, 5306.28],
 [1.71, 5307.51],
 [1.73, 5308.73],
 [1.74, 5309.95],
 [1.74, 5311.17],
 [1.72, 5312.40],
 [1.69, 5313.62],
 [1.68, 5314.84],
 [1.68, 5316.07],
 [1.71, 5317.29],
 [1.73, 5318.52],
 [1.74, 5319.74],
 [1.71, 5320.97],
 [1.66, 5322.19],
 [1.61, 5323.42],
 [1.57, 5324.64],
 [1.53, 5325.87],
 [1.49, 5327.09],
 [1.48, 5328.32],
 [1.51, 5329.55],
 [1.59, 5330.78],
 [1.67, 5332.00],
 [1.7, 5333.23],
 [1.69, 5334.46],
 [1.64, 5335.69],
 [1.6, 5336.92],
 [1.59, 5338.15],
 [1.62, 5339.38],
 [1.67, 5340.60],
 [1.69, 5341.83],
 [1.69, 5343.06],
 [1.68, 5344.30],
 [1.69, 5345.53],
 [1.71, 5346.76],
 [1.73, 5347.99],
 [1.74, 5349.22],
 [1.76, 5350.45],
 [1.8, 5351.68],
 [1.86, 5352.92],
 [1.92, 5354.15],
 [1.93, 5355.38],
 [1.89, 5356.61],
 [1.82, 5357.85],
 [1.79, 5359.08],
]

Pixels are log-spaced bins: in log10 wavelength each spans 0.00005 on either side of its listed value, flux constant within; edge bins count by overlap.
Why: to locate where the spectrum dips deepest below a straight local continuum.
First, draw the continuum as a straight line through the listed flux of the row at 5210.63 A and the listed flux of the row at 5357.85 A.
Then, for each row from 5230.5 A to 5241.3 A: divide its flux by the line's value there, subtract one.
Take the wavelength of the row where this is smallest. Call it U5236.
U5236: 5231.07 A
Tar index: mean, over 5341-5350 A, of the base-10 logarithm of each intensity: 0.23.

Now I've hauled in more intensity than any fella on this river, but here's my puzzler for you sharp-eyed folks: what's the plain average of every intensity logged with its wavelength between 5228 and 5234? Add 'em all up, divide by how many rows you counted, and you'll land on 1.52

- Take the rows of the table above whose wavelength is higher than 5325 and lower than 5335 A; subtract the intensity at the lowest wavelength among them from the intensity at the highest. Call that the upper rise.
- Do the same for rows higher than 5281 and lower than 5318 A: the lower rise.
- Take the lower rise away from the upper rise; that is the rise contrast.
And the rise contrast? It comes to 0.11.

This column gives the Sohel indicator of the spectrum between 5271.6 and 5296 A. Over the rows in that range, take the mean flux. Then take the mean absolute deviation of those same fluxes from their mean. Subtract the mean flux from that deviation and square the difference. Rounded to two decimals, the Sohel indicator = 2.60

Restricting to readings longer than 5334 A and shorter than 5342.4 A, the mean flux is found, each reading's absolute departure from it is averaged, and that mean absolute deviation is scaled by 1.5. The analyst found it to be 0.052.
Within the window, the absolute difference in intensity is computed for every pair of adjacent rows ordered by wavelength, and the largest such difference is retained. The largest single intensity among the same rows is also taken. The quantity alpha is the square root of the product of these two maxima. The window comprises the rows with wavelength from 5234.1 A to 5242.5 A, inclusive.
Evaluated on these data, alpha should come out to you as 0.292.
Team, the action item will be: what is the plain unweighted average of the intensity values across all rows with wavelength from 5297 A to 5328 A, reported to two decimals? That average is 1.67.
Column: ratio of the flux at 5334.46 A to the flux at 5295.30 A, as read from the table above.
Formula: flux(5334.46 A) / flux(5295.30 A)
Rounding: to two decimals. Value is 1.08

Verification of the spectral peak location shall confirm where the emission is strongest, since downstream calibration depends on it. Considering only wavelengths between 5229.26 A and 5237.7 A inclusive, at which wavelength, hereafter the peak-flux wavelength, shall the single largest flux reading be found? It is 5237.09 A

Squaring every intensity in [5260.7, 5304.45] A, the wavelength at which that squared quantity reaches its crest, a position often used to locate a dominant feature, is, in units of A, 5289.21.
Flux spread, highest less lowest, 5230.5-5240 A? 0.14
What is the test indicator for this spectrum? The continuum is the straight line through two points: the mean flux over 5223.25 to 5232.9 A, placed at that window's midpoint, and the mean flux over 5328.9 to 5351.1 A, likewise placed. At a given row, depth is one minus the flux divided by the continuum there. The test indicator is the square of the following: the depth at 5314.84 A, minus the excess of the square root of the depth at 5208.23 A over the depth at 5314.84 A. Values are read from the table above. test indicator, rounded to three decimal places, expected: 0.150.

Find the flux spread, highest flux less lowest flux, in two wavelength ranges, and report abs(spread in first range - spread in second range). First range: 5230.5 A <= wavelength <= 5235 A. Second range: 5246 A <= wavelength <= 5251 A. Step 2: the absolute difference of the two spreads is 0.030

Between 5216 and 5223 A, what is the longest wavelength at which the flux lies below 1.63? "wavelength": 5222.64 A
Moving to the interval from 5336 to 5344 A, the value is 5339.38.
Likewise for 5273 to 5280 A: 5273.40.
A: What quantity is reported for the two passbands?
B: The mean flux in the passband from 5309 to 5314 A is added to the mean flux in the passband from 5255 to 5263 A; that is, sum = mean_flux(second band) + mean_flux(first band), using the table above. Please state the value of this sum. 3.30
